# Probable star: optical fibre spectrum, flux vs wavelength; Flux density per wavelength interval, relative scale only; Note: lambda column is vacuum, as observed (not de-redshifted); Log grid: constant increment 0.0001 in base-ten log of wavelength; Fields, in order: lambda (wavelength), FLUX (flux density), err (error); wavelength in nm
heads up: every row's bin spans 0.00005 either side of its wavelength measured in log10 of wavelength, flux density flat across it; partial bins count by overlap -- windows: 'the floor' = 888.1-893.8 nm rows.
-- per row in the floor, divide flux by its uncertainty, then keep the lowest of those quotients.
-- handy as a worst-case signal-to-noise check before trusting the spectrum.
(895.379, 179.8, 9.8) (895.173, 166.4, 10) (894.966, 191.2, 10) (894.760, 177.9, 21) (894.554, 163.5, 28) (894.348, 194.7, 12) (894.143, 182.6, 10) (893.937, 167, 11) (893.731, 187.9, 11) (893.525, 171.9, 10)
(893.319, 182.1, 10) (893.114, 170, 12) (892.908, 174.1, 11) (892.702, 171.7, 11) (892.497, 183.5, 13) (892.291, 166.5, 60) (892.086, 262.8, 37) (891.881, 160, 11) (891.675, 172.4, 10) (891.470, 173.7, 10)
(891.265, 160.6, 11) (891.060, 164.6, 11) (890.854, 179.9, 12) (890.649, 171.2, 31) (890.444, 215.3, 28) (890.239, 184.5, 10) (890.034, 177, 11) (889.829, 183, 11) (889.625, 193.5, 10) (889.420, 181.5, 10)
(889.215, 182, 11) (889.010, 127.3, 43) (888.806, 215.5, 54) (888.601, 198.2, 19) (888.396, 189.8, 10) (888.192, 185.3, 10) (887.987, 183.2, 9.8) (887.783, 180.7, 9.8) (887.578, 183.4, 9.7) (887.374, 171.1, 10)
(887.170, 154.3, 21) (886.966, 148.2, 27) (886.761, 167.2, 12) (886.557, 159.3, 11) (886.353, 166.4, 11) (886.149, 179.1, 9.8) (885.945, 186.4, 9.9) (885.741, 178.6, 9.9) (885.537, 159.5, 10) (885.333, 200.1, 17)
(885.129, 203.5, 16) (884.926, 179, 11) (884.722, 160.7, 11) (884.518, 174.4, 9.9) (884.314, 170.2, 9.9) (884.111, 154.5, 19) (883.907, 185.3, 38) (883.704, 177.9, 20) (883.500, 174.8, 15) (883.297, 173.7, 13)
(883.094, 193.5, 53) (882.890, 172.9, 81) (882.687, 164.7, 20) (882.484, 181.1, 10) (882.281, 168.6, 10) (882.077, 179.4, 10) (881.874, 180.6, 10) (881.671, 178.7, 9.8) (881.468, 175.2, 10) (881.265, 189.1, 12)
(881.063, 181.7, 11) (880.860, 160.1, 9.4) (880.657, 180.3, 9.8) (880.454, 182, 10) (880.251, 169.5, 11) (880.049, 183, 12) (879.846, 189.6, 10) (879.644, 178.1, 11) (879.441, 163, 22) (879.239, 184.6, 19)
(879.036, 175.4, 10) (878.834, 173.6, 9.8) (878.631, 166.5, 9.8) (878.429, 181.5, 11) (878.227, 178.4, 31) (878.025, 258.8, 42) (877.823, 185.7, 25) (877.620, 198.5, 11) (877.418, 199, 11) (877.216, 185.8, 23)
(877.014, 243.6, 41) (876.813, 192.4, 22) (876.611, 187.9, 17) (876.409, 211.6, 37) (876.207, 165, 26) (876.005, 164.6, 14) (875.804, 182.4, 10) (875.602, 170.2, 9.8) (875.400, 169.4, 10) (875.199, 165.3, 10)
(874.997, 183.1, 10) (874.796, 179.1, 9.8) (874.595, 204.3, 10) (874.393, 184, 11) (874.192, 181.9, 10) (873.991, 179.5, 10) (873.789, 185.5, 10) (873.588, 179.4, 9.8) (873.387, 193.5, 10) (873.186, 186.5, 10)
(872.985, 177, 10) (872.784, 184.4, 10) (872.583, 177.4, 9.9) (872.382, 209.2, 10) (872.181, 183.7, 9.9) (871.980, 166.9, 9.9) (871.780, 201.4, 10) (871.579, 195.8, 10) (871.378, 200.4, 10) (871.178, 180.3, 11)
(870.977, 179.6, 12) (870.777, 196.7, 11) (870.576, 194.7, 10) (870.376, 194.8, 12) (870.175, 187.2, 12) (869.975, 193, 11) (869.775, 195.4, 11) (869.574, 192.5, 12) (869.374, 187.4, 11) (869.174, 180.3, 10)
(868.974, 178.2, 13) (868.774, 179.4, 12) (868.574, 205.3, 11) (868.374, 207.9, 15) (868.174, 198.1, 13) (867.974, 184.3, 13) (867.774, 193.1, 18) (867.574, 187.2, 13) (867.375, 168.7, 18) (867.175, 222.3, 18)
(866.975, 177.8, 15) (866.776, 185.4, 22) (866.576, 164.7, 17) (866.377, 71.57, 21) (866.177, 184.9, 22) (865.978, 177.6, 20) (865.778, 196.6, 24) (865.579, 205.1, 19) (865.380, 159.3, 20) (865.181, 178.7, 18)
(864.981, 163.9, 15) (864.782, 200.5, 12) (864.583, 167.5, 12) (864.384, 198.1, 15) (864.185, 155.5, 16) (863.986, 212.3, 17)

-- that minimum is 3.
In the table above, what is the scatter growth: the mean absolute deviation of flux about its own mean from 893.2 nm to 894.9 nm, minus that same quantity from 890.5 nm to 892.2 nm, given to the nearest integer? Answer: -12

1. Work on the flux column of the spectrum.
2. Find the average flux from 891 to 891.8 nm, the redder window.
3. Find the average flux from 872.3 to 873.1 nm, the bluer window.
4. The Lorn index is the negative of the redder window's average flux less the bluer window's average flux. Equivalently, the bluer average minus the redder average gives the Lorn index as 19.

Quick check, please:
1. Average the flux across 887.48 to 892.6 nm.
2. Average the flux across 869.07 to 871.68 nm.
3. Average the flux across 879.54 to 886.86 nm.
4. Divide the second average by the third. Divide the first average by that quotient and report 170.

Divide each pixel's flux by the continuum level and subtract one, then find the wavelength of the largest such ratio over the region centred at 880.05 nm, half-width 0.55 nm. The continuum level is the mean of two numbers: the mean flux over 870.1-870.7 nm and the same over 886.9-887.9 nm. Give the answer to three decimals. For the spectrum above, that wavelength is 879.846 nm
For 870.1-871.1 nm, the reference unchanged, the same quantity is 870.777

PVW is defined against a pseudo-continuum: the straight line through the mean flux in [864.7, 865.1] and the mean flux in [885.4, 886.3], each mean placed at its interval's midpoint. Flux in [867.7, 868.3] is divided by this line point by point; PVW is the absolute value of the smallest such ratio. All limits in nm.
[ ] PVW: 1.02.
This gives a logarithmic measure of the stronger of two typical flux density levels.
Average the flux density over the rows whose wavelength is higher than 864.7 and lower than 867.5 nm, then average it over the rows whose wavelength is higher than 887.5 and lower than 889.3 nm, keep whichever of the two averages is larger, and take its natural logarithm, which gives 5.21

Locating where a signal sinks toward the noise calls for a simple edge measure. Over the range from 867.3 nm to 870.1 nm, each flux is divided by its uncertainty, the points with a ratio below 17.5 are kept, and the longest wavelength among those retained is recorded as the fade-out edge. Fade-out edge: 869.574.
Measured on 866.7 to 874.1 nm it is 871.980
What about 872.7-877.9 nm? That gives 877.823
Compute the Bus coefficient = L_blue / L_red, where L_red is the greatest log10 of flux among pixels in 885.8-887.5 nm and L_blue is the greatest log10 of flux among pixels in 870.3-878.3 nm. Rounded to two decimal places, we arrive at 1.06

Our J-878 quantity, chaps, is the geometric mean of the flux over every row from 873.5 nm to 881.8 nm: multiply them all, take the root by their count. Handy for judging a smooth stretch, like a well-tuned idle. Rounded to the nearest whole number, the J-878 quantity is 183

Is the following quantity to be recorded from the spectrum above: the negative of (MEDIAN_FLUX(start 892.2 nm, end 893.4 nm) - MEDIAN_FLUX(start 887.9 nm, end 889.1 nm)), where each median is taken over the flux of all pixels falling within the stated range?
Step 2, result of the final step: 15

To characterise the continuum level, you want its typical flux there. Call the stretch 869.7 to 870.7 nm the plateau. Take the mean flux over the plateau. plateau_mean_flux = 193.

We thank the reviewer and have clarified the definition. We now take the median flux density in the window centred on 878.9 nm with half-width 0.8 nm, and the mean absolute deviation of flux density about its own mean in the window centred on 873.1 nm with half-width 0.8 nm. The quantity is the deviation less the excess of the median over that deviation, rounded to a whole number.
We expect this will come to -162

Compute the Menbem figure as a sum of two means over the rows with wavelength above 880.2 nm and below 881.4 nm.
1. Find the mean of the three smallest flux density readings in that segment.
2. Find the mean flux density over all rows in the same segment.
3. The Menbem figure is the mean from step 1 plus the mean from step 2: 347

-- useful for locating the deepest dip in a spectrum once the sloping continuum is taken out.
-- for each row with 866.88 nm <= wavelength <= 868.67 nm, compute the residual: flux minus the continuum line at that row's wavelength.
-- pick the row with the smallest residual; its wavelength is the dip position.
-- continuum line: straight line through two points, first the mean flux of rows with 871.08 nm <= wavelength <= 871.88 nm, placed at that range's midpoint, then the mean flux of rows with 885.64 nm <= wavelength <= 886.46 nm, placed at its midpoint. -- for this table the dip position 867.375 nm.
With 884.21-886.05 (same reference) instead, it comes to 885.537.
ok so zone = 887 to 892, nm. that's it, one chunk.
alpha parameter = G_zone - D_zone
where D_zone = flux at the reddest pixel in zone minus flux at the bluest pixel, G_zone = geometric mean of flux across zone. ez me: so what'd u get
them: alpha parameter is 172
